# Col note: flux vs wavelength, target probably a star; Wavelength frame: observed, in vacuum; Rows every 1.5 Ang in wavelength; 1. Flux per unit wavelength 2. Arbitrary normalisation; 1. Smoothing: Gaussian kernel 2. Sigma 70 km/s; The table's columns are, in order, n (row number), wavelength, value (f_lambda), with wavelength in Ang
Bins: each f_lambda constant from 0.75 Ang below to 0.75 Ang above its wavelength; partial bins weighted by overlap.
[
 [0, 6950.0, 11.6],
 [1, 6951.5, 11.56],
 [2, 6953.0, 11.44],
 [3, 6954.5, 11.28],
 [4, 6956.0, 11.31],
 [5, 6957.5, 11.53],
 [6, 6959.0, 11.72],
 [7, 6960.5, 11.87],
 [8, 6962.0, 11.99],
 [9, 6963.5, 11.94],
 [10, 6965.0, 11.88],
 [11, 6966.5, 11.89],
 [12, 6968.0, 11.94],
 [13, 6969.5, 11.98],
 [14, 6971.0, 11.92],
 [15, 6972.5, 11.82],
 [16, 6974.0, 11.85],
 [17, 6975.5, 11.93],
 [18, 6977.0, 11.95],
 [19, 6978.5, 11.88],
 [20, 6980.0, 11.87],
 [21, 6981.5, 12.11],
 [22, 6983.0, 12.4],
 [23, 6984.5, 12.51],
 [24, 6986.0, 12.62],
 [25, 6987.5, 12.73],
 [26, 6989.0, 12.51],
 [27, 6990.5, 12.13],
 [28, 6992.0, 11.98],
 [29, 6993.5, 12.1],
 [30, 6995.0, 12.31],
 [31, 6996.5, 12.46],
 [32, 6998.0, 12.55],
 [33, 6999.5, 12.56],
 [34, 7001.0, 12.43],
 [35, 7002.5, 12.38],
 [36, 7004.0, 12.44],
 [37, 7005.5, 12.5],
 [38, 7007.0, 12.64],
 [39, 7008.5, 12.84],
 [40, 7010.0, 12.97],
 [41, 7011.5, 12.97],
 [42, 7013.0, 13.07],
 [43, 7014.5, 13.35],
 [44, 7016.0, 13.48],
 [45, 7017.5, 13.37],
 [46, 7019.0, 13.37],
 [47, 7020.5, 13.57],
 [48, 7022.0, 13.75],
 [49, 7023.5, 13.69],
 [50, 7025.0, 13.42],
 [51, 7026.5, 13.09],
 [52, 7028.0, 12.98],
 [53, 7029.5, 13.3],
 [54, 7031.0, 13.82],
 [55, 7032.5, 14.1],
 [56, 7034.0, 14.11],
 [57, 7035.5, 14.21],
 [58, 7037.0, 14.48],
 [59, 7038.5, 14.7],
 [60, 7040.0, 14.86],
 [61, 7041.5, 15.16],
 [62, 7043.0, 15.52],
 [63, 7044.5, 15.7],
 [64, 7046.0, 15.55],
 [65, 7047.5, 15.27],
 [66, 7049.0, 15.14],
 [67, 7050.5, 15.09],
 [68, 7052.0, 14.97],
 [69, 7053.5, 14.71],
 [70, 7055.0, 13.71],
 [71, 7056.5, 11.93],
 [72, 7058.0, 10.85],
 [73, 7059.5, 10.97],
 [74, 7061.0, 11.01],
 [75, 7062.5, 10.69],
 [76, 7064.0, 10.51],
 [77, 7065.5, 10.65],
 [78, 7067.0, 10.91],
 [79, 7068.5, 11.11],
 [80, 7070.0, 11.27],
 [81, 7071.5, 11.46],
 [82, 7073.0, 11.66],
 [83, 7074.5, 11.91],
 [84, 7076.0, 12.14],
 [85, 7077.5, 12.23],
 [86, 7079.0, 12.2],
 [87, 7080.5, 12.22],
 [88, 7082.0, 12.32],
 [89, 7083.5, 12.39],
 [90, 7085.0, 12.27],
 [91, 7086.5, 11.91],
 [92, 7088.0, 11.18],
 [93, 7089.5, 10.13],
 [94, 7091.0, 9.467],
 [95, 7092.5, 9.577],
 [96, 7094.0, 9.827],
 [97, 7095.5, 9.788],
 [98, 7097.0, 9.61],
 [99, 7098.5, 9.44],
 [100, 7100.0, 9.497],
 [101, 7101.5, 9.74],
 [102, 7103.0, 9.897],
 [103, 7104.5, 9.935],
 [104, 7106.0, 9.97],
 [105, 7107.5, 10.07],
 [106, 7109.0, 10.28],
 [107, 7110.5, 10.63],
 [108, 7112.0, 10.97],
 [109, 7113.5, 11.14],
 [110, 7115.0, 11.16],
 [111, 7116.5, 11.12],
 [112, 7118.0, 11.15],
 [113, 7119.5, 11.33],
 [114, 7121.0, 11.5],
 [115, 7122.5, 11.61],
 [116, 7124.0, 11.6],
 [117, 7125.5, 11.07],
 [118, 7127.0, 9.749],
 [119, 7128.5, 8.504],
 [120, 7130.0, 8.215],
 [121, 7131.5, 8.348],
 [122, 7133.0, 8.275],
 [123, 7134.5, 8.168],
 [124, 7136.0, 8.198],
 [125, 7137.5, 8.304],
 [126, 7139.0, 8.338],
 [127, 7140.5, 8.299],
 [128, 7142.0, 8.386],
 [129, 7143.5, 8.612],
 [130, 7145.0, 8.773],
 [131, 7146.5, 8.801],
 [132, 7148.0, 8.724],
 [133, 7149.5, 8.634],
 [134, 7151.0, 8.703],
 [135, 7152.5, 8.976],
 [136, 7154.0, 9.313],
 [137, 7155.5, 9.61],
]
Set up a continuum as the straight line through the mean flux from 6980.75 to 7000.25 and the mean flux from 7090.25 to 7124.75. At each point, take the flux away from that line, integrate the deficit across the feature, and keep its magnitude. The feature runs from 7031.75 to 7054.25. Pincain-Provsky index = 77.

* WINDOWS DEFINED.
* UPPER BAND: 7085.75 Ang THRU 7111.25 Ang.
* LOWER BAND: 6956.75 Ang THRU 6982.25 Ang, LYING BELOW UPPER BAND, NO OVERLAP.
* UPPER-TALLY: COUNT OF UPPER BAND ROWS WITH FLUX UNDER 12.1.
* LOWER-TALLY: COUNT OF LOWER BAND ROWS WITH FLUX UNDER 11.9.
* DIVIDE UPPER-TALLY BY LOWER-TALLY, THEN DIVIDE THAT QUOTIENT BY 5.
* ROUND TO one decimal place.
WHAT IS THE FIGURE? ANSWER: 0.4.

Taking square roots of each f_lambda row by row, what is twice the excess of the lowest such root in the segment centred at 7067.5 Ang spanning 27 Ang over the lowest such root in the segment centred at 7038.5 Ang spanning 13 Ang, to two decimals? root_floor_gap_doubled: -1.03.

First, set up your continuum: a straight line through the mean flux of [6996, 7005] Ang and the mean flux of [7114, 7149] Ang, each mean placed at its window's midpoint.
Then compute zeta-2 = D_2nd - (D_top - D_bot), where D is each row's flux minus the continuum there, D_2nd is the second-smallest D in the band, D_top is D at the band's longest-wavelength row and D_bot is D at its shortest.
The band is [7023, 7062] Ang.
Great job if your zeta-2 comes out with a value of 1.7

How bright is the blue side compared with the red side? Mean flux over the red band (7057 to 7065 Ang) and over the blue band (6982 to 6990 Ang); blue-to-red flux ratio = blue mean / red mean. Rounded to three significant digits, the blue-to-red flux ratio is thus 1.16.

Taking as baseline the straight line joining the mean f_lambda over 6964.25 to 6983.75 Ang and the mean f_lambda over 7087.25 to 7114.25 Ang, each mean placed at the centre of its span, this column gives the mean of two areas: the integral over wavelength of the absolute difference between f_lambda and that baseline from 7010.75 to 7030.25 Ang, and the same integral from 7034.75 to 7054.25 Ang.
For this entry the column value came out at 60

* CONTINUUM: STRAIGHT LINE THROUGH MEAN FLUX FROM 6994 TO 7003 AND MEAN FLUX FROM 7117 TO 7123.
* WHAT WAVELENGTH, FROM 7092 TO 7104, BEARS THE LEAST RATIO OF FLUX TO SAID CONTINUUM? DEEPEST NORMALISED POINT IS 7098.5 Ang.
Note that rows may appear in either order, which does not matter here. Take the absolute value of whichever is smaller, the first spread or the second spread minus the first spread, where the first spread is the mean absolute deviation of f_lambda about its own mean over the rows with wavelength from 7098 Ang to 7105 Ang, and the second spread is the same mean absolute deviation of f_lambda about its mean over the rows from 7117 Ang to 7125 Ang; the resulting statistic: 0.028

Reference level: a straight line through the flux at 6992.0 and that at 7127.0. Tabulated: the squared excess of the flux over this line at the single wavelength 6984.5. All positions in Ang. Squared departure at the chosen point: 0.16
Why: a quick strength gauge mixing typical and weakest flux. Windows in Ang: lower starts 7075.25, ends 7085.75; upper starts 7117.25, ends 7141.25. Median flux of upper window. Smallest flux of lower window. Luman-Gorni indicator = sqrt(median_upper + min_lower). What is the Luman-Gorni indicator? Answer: 4.53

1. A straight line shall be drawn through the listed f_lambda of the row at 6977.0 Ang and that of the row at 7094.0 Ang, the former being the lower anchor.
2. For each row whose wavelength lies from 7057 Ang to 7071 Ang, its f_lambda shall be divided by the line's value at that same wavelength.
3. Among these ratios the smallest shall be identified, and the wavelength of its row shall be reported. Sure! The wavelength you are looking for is 7064.0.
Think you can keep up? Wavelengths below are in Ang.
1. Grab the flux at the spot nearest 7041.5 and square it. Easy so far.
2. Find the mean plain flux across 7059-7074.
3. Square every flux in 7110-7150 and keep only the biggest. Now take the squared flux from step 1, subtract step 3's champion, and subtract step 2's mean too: 84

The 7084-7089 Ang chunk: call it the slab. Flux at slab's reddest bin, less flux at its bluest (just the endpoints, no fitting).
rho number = -1.1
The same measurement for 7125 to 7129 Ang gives -2.6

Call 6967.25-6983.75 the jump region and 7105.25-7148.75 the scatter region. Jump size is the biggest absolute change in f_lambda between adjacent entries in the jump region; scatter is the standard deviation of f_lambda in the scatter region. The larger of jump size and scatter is 1.3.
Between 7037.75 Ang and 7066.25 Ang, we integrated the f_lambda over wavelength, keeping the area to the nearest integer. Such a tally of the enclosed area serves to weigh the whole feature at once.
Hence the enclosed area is 385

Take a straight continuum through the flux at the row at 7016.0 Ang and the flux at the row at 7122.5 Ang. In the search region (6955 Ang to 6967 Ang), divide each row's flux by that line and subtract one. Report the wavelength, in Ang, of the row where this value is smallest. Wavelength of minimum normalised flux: 6956.0 Ang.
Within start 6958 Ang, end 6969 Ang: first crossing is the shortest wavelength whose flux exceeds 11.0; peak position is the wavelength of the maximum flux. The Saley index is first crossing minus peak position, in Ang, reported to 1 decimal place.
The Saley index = -3.0 Ang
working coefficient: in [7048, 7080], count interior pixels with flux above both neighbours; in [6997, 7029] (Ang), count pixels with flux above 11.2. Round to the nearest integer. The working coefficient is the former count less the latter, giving -19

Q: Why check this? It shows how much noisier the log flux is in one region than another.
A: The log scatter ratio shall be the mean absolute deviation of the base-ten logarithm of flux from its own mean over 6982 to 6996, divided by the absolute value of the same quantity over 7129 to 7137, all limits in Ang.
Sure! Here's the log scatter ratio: 2.5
